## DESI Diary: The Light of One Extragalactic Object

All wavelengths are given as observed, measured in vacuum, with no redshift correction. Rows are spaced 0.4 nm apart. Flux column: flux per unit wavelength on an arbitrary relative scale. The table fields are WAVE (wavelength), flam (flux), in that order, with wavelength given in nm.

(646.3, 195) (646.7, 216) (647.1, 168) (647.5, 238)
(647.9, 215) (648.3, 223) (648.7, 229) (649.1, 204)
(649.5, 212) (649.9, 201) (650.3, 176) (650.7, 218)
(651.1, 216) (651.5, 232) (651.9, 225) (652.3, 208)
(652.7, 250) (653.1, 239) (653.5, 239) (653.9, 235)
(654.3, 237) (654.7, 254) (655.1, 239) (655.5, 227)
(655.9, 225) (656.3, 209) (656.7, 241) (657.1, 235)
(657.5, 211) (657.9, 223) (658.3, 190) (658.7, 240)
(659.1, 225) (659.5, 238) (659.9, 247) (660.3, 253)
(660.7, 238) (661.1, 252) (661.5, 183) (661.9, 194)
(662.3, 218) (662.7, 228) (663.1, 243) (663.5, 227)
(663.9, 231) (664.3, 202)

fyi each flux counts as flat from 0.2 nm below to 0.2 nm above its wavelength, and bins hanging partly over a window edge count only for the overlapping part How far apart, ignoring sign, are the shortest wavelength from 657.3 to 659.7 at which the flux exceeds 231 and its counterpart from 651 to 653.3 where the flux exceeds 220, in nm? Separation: 7.20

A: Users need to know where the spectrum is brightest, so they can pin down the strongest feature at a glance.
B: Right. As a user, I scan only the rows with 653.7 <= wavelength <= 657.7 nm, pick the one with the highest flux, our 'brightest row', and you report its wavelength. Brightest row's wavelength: 654.7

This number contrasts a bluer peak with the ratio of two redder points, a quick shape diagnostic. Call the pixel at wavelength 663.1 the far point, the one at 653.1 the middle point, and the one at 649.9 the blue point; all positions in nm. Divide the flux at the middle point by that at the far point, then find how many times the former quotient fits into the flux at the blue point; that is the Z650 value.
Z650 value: 204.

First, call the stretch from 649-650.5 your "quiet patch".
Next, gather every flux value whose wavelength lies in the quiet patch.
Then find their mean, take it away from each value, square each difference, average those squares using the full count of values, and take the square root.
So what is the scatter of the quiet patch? 13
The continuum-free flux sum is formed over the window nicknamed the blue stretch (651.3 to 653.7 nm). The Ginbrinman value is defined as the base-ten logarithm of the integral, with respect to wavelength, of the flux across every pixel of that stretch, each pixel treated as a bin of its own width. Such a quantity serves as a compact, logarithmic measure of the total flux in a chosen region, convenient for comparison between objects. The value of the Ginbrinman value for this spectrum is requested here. 2.75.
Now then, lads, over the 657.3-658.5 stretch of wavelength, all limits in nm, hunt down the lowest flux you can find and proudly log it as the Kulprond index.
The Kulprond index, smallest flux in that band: 190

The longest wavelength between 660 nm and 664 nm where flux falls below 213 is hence 661.9 nm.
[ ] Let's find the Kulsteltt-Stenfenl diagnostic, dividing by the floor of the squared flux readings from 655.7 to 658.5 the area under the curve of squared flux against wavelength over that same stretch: 3.7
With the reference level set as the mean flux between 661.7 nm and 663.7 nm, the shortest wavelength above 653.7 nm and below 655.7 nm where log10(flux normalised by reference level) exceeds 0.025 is 654.3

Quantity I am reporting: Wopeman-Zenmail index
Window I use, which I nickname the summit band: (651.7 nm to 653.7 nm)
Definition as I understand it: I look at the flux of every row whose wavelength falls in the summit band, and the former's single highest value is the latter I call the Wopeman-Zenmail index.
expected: 250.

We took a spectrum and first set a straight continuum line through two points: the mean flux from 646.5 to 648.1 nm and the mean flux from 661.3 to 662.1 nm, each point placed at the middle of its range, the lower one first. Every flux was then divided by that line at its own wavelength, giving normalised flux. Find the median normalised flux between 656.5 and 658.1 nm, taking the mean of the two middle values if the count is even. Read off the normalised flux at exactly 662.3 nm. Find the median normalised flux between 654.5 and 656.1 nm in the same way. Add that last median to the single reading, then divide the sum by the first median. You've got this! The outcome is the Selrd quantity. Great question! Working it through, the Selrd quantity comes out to 1.99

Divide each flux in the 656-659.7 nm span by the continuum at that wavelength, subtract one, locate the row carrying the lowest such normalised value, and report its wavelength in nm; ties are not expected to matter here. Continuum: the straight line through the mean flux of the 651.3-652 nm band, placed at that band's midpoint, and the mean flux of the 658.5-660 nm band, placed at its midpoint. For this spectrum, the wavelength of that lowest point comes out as 658.3 nm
